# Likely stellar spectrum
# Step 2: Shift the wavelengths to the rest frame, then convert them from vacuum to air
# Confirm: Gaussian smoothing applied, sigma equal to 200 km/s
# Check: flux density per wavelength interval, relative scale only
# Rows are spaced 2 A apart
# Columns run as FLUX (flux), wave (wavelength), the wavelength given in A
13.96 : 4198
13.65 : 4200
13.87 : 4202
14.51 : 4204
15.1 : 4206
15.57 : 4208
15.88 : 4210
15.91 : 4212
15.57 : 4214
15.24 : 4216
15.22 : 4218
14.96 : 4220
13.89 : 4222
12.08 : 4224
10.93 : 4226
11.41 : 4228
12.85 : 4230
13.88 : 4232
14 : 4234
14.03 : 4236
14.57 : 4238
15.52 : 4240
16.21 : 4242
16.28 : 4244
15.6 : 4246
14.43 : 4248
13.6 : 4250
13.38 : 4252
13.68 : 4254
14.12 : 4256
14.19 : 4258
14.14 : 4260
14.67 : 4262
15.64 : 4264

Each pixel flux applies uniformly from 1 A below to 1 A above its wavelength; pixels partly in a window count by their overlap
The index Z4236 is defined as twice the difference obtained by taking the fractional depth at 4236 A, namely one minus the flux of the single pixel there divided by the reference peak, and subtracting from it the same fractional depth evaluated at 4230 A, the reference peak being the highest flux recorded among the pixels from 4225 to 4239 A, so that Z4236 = -0.2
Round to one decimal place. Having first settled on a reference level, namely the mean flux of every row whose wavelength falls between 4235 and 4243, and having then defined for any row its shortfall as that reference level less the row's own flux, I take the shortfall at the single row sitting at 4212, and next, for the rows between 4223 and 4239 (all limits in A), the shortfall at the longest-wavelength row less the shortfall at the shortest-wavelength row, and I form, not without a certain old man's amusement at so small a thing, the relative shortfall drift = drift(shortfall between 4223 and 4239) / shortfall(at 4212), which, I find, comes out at 3.0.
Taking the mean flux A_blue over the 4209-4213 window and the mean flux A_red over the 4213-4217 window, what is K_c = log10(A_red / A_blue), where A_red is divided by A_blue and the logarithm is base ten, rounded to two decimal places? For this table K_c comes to -0.01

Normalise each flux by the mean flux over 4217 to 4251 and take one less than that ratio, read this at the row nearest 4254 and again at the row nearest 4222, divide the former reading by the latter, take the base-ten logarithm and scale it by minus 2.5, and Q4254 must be -1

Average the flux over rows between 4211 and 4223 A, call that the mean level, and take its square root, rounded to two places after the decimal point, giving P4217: 3.89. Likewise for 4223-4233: 3.50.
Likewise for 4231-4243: 3.83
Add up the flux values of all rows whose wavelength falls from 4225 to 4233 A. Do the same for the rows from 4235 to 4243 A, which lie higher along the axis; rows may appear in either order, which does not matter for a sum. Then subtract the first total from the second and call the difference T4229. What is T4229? 11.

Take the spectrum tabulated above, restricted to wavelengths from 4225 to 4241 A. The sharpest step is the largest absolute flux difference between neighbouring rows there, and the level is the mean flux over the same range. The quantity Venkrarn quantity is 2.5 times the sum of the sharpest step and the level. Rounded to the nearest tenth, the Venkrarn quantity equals 37.1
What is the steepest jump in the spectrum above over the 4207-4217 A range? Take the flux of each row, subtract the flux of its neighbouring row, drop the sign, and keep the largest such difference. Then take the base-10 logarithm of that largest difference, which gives -0.47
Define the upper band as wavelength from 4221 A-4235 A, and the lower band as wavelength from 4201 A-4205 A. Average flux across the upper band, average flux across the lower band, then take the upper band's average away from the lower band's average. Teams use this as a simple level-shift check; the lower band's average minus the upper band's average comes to 1.5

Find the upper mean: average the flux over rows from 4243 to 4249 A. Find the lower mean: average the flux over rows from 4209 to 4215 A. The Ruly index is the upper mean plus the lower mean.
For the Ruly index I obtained 31.2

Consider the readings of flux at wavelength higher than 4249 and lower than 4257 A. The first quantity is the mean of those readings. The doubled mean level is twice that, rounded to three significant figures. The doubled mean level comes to 27.4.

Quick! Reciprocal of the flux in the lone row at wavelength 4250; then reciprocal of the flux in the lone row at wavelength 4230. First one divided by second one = 0.94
